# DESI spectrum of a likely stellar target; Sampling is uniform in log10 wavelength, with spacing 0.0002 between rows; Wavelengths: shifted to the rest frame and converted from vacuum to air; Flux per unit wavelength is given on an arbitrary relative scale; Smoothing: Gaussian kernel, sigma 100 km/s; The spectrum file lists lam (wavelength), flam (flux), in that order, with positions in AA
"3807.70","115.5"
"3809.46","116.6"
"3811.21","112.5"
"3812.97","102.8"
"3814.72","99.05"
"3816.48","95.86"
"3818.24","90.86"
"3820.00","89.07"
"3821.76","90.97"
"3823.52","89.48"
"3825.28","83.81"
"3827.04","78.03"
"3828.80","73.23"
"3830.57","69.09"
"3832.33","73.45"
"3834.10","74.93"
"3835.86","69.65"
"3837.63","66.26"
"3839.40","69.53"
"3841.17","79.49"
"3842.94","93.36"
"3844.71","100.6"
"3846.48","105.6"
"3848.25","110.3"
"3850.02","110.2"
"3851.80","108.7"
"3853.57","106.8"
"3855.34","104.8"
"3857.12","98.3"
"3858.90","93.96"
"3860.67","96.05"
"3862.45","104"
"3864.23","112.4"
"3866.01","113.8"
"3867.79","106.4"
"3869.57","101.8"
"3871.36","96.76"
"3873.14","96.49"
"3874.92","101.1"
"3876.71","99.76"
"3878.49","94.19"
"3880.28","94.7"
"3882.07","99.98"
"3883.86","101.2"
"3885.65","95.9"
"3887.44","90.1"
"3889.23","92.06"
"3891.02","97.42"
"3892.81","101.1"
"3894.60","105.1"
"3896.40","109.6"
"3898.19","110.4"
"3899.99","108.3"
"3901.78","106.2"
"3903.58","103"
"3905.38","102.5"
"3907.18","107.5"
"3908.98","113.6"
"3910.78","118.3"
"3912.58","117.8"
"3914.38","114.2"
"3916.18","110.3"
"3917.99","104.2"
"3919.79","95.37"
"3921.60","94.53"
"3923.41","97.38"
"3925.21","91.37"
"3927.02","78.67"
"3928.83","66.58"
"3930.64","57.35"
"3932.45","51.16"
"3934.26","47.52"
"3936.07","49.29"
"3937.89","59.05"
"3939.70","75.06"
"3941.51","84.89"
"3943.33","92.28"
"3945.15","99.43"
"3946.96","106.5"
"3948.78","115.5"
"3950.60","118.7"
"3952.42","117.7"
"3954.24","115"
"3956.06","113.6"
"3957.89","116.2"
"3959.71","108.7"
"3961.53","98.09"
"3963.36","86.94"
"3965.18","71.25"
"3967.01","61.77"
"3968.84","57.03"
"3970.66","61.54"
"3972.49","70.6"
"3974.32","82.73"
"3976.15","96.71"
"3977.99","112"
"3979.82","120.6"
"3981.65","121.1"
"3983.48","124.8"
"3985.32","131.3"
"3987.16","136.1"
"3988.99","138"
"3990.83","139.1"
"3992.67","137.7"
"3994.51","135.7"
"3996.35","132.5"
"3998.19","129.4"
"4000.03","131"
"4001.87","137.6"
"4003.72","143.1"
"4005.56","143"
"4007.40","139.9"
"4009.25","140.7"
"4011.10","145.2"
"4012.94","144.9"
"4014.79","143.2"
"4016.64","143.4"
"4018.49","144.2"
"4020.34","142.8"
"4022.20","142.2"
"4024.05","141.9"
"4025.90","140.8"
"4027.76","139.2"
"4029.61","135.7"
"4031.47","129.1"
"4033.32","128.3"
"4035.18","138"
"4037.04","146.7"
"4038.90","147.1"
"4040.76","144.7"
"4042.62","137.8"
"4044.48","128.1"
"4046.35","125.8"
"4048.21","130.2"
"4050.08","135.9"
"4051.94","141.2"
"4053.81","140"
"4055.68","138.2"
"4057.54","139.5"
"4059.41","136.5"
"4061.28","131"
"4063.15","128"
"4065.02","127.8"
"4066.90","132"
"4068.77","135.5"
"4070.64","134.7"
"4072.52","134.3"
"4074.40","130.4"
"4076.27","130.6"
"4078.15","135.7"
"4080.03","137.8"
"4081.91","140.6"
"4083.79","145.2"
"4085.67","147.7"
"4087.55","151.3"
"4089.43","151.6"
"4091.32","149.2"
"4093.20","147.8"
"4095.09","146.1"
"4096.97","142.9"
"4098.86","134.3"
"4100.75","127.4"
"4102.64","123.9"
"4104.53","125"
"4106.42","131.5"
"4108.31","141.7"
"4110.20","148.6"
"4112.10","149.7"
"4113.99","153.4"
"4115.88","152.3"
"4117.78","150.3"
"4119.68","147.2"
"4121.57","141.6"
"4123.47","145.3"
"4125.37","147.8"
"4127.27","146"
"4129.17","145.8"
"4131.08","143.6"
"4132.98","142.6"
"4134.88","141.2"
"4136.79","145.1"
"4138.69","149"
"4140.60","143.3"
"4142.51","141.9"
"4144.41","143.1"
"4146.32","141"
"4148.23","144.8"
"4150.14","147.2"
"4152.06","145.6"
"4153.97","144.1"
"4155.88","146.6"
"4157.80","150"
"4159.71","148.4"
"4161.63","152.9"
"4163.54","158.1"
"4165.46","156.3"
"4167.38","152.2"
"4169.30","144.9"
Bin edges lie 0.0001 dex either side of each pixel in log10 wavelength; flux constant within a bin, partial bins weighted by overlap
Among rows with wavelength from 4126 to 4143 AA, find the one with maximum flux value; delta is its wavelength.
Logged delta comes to 4138.69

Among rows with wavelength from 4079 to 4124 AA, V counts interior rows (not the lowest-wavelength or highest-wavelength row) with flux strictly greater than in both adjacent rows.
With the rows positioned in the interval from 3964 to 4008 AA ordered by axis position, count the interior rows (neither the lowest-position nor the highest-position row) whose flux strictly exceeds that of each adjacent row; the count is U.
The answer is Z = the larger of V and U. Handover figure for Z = 2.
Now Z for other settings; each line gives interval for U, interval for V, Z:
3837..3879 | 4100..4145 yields 3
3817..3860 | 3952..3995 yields 3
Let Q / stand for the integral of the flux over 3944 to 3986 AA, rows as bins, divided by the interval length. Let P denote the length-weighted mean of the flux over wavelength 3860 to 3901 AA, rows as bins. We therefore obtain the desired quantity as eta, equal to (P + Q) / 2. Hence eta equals 100.7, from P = 101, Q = 100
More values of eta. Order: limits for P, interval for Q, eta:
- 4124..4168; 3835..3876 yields 122.2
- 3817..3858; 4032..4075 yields 111.9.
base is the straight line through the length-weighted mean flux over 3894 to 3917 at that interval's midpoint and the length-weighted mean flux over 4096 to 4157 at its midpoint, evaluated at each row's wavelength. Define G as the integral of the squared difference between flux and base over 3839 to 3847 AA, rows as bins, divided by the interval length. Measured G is 258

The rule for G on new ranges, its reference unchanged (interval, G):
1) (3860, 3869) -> 44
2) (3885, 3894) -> 155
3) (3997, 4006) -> 176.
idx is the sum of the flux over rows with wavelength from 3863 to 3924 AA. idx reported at 3513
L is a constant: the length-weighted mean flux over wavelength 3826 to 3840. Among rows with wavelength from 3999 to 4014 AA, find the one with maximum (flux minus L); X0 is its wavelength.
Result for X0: 4011.10 AA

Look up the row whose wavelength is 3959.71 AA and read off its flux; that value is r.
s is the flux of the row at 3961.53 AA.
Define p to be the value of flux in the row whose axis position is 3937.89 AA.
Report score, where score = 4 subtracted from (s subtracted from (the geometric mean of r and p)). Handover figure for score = -22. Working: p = 59.05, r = 108.7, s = 98.09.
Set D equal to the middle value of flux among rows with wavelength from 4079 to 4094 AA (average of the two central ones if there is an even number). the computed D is 148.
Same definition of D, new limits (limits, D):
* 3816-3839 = 78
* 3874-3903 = 101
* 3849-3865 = 105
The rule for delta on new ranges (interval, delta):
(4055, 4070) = 4057.54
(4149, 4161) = 4157.80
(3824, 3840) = 3825.28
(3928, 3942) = 3941.51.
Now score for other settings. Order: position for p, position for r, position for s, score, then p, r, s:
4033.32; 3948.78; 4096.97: -25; 128.3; 115.5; 142.9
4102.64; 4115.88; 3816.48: 38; 123.9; 152.3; 95.86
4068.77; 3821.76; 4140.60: -36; 135.5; 90.97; 143.3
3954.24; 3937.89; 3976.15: -18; 115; 59.05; 96.71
